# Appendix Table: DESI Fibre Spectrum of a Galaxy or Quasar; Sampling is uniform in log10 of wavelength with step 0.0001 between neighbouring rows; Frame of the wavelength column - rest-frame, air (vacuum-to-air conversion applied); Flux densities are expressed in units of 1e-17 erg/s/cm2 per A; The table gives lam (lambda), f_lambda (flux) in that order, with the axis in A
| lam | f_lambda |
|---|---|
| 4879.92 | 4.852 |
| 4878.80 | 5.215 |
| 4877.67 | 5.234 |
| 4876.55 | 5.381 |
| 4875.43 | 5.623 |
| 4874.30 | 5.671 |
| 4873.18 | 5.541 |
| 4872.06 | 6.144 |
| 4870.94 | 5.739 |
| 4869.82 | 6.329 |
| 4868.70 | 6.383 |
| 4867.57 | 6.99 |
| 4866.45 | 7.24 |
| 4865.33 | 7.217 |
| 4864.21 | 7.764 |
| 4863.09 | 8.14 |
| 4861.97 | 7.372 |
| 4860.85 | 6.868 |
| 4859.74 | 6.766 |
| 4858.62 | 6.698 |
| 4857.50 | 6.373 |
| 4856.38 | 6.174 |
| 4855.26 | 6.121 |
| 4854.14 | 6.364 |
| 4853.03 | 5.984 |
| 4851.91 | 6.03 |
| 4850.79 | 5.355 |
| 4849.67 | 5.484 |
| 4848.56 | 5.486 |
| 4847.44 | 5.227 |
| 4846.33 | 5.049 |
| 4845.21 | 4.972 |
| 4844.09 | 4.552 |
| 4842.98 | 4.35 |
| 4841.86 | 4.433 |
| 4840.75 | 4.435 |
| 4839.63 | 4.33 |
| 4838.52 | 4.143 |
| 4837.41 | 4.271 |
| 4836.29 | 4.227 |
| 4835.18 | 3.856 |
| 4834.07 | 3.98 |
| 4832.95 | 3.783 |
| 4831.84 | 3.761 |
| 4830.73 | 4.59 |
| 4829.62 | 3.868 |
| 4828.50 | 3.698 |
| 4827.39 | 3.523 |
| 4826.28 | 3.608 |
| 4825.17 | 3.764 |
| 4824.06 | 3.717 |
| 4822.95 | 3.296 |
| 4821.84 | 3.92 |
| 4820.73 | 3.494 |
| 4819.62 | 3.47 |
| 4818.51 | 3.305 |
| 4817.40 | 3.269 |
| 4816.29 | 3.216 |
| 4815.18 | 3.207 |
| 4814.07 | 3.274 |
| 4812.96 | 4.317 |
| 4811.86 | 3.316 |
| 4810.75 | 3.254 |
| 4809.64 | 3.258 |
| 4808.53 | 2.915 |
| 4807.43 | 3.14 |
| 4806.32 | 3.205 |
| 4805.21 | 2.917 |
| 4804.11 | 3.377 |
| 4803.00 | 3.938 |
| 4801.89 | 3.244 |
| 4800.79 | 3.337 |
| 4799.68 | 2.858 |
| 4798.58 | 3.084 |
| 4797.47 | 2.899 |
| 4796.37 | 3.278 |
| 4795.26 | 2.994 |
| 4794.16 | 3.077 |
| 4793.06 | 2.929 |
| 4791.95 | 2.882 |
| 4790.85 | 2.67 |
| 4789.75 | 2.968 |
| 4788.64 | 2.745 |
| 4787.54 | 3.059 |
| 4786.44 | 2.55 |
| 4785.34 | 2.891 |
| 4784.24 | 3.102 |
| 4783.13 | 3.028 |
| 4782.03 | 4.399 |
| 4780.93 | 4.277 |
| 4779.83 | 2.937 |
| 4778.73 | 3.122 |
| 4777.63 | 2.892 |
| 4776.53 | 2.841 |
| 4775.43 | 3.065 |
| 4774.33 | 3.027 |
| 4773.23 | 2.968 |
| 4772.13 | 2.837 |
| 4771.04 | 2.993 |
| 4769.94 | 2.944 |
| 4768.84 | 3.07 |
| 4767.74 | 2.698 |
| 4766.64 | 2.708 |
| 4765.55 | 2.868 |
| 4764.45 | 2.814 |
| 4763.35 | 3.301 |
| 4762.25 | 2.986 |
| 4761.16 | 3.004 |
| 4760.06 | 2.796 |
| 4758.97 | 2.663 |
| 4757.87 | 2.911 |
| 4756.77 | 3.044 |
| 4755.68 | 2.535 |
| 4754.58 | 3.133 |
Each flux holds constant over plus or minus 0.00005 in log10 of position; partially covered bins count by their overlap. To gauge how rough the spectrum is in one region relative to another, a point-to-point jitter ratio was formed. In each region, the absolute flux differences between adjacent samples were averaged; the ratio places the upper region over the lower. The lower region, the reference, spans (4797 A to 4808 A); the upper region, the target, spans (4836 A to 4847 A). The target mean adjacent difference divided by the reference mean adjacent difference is 0.41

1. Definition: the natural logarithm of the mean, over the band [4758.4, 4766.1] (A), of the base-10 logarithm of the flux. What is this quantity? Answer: -0.77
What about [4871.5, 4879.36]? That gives -0.30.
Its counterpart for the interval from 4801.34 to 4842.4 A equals -0.58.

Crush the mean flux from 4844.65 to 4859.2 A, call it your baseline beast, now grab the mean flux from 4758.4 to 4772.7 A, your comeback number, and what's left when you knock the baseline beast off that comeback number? -2.9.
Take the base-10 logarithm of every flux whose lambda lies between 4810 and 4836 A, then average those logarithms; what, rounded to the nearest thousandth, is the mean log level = 0.558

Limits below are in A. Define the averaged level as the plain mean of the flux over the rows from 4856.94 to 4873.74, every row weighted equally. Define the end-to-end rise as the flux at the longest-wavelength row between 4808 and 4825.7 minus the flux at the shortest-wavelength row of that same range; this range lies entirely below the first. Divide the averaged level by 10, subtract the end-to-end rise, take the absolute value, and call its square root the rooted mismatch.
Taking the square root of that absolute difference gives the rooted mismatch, 0.41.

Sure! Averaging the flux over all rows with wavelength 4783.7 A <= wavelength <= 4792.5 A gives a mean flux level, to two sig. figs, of 2.9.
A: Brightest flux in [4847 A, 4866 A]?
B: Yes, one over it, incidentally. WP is 0.123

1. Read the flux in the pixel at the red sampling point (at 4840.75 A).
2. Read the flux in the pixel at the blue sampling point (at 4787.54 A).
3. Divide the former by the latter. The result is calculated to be 1.45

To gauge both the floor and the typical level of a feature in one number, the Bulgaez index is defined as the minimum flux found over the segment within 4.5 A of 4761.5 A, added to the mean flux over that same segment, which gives 5.6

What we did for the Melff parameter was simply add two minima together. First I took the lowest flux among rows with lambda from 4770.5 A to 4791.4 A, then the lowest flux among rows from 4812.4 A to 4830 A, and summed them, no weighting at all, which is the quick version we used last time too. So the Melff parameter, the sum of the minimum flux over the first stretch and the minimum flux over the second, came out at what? 5.8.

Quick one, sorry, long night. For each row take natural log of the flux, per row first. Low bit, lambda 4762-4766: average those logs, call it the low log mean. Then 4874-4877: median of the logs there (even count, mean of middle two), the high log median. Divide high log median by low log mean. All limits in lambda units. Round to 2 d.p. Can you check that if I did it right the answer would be 1.58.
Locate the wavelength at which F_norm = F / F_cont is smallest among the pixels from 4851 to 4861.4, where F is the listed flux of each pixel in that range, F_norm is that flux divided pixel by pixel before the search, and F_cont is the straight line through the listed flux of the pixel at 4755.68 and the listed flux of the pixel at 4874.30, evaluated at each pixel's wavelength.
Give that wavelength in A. 4853.03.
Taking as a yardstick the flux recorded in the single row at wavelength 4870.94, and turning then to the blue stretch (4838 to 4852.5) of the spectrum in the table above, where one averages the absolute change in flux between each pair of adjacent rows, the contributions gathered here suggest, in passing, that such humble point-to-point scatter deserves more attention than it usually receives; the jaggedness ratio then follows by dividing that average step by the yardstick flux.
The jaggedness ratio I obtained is 0.034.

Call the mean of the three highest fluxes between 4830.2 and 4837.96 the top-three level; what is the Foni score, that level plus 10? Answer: 14.4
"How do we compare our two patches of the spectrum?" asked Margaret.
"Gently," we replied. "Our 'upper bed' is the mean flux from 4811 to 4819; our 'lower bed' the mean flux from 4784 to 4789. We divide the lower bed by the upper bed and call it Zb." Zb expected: 0.84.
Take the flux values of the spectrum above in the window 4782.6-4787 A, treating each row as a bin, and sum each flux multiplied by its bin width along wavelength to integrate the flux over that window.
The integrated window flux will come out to 13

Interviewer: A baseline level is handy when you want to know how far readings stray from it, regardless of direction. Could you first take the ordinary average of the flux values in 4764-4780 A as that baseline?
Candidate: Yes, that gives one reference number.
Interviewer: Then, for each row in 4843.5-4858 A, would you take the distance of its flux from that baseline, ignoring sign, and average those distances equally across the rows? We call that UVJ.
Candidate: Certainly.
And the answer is 2.7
